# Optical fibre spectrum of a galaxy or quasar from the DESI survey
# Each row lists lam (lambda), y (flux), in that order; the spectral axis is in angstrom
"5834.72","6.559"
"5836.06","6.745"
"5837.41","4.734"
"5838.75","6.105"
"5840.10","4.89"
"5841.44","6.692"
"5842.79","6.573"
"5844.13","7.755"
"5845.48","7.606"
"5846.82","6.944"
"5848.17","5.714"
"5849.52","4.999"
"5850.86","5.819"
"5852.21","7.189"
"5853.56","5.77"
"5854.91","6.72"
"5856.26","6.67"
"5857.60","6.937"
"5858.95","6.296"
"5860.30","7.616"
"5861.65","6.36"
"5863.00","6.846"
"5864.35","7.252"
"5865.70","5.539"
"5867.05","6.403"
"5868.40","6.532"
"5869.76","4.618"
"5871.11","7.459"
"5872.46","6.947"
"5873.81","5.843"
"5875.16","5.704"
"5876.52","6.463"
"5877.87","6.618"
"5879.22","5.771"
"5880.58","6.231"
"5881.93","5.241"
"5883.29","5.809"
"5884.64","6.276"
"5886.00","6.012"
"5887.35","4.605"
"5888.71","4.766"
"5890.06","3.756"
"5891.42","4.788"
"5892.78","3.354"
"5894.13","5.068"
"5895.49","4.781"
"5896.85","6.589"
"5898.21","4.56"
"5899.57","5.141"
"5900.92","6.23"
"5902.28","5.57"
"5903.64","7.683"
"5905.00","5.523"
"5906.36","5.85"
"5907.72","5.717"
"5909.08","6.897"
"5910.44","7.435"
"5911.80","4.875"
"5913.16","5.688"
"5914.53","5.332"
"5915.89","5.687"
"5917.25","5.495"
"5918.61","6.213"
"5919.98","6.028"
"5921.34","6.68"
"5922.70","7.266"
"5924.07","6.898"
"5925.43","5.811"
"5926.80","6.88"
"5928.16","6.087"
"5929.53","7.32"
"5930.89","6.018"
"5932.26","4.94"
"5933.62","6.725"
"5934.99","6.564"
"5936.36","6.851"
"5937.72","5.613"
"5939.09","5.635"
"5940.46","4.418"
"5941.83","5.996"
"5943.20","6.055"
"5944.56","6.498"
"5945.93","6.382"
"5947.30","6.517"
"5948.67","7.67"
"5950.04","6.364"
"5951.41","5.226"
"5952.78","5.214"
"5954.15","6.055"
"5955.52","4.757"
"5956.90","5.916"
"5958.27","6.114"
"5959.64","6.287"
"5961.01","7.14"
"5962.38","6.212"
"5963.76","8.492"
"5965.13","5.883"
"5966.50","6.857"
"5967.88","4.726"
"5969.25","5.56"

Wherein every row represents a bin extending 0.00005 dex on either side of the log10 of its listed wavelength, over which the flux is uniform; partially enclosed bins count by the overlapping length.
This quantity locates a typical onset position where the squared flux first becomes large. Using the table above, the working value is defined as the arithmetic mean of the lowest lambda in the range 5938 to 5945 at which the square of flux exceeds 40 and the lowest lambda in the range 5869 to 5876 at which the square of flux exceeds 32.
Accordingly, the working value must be 5907.8 angstrom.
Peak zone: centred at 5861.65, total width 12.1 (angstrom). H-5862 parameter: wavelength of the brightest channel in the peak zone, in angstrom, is 5860.30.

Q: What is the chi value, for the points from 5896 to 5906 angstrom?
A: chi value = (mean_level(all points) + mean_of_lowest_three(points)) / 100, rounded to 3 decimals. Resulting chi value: 0.110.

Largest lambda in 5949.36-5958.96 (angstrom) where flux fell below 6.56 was 5958.27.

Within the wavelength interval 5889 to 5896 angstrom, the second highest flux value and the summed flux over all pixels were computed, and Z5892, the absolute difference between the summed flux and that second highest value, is 17.0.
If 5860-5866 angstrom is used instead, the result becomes 26.4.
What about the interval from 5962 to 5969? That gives 25.3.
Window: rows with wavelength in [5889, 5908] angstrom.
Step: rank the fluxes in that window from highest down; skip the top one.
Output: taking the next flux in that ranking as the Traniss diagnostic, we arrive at 6.589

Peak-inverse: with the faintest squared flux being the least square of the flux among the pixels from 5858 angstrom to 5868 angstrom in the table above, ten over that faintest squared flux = 0.33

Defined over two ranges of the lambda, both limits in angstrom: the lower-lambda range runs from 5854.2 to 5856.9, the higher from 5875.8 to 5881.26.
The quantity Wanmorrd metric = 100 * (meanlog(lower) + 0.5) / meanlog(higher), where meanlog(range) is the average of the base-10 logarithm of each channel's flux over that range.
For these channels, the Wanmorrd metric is 166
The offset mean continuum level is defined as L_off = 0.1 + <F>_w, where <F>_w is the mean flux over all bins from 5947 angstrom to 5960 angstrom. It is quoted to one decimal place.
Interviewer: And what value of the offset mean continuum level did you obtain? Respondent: 6.1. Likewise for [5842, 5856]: 6.6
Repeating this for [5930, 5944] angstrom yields 6.0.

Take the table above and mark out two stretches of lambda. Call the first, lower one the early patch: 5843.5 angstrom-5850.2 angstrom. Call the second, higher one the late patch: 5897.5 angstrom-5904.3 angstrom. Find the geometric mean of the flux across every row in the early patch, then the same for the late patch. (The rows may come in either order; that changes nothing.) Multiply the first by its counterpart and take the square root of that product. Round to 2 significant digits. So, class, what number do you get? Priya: 6.1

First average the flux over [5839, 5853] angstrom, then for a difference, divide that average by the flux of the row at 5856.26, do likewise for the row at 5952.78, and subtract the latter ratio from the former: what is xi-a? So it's -0.27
